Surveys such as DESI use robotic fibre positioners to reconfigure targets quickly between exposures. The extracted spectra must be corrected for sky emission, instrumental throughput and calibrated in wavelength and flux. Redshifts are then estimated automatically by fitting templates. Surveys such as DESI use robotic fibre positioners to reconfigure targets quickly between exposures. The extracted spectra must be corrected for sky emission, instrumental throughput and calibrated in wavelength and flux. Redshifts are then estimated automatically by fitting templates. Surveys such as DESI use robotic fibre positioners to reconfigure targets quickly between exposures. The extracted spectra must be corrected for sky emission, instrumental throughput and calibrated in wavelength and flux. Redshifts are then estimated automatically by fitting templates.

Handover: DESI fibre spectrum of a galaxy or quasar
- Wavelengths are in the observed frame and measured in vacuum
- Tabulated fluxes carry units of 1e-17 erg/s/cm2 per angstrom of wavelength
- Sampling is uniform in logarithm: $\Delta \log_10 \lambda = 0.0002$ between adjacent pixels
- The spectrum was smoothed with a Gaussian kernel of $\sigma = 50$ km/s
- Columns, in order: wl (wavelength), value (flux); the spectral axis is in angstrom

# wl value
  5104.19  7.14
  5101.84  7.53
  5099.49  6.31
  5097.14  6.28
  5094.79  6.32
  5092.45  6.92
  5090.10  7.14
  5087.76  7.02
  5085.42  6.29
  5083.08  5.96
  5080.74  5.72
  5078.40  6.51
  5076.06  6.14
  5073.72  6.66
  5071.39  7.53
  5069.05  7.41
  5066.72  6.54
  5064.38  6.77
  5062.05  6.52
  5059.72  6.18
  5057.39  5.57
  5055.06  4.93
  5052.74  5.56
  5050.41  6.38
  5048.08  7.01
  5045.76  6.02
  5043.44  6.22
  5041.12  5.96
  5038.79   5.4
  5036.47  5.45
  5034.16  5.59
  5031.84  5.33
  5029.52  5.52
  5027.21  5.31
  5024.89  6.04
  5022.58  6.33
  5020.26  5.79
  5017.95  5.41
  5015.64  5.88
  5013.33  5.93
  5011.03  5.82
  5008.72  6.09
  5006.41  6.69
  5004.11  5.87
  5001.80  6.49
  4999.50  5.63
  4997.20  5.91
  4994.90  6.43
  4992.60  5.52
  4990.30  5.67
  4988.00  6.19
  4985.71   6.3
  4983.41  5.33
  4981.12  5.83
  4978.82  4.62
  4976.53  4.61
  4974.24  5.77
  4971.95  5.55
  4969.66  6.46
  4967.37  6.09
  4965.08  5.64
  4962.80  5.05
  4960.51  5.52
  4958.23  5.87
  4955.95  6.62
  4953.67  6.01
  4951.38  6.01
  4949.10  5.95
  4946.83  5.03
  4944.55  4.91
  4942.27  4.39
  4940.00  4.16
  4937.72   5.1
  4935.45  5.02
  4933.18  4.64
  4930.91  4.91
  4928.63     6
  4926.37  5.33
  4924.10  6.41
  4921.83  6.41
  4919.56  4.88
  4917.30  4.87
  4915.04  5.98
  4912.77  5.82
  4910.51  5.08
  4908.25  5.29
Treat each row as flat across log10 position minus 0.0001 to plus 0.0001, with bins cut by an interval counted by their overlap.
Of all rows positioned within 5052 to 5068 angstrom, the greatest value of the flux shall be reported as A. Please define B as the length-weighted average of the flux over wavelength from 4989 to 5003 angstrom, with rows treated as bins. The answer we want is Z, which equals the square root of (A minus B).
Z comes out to 0.91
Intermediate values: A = 6.77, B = 5.94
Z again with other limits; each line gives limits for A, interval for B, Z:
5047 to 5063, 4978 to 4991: 1.15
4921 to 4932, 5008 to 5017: 0.70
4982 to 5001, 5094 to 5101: 0.27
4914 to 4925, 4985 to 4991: 0.58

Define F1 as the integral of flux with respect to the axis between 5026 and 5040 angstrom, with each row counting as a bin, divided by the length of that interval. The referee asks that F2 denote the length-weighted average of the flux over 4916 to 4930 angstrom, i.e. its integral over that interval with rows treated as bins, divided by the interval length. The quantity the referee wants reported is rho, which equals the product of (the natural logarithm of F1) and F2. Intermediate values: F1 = 5.43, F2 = 5.64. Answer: 9.6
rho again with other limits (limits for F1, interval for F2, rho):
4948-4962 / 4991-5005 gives 10.7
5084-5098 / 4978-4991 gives 10.8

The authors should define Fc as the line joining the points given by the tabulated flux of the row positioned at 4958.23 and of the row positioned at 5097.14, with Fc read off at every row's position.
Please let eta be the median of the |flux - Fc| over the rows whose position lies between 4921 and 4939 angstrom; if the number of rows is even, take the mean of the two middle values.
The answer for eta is 0.68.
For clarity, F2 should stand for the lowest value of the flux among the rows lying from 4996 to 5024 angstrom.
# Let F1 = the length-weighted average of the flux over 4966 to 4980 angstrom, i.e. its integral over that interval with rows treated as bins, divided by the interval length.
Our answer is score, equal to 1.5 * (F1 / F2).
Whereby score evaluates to 1.5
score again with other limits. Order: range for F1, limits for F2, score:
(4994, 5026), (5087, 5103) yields 1.4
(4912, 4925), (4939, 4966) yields 2.1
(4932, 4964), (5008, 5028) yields 1.5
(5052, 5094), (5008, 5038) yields 1.8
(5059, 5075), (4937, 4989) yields 2.5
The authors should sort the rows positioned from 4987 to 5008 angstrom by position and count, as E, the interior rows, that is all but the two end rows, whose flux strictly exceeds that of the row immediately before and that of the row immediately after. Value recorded 2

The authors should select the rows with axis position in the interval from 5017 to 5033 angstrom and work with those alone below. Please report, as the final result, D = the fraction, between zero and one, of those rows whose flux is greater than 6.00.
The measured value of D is 0.3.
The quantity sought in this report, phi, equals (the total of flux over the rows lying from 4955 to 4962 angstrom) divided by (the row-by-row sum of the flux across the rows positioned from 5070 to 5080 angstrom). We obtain 0.7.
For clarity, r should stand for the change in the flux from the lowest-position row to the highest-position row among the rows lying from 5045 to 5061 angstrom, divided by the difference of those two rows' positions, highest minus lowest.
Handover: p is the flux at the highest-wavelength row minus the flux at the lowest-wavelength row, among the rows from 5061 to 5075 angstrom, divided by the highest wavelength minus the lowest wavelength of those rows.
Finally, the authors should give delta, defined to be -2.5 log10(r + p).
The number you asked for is 4.1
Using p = 0.012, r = 0.01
